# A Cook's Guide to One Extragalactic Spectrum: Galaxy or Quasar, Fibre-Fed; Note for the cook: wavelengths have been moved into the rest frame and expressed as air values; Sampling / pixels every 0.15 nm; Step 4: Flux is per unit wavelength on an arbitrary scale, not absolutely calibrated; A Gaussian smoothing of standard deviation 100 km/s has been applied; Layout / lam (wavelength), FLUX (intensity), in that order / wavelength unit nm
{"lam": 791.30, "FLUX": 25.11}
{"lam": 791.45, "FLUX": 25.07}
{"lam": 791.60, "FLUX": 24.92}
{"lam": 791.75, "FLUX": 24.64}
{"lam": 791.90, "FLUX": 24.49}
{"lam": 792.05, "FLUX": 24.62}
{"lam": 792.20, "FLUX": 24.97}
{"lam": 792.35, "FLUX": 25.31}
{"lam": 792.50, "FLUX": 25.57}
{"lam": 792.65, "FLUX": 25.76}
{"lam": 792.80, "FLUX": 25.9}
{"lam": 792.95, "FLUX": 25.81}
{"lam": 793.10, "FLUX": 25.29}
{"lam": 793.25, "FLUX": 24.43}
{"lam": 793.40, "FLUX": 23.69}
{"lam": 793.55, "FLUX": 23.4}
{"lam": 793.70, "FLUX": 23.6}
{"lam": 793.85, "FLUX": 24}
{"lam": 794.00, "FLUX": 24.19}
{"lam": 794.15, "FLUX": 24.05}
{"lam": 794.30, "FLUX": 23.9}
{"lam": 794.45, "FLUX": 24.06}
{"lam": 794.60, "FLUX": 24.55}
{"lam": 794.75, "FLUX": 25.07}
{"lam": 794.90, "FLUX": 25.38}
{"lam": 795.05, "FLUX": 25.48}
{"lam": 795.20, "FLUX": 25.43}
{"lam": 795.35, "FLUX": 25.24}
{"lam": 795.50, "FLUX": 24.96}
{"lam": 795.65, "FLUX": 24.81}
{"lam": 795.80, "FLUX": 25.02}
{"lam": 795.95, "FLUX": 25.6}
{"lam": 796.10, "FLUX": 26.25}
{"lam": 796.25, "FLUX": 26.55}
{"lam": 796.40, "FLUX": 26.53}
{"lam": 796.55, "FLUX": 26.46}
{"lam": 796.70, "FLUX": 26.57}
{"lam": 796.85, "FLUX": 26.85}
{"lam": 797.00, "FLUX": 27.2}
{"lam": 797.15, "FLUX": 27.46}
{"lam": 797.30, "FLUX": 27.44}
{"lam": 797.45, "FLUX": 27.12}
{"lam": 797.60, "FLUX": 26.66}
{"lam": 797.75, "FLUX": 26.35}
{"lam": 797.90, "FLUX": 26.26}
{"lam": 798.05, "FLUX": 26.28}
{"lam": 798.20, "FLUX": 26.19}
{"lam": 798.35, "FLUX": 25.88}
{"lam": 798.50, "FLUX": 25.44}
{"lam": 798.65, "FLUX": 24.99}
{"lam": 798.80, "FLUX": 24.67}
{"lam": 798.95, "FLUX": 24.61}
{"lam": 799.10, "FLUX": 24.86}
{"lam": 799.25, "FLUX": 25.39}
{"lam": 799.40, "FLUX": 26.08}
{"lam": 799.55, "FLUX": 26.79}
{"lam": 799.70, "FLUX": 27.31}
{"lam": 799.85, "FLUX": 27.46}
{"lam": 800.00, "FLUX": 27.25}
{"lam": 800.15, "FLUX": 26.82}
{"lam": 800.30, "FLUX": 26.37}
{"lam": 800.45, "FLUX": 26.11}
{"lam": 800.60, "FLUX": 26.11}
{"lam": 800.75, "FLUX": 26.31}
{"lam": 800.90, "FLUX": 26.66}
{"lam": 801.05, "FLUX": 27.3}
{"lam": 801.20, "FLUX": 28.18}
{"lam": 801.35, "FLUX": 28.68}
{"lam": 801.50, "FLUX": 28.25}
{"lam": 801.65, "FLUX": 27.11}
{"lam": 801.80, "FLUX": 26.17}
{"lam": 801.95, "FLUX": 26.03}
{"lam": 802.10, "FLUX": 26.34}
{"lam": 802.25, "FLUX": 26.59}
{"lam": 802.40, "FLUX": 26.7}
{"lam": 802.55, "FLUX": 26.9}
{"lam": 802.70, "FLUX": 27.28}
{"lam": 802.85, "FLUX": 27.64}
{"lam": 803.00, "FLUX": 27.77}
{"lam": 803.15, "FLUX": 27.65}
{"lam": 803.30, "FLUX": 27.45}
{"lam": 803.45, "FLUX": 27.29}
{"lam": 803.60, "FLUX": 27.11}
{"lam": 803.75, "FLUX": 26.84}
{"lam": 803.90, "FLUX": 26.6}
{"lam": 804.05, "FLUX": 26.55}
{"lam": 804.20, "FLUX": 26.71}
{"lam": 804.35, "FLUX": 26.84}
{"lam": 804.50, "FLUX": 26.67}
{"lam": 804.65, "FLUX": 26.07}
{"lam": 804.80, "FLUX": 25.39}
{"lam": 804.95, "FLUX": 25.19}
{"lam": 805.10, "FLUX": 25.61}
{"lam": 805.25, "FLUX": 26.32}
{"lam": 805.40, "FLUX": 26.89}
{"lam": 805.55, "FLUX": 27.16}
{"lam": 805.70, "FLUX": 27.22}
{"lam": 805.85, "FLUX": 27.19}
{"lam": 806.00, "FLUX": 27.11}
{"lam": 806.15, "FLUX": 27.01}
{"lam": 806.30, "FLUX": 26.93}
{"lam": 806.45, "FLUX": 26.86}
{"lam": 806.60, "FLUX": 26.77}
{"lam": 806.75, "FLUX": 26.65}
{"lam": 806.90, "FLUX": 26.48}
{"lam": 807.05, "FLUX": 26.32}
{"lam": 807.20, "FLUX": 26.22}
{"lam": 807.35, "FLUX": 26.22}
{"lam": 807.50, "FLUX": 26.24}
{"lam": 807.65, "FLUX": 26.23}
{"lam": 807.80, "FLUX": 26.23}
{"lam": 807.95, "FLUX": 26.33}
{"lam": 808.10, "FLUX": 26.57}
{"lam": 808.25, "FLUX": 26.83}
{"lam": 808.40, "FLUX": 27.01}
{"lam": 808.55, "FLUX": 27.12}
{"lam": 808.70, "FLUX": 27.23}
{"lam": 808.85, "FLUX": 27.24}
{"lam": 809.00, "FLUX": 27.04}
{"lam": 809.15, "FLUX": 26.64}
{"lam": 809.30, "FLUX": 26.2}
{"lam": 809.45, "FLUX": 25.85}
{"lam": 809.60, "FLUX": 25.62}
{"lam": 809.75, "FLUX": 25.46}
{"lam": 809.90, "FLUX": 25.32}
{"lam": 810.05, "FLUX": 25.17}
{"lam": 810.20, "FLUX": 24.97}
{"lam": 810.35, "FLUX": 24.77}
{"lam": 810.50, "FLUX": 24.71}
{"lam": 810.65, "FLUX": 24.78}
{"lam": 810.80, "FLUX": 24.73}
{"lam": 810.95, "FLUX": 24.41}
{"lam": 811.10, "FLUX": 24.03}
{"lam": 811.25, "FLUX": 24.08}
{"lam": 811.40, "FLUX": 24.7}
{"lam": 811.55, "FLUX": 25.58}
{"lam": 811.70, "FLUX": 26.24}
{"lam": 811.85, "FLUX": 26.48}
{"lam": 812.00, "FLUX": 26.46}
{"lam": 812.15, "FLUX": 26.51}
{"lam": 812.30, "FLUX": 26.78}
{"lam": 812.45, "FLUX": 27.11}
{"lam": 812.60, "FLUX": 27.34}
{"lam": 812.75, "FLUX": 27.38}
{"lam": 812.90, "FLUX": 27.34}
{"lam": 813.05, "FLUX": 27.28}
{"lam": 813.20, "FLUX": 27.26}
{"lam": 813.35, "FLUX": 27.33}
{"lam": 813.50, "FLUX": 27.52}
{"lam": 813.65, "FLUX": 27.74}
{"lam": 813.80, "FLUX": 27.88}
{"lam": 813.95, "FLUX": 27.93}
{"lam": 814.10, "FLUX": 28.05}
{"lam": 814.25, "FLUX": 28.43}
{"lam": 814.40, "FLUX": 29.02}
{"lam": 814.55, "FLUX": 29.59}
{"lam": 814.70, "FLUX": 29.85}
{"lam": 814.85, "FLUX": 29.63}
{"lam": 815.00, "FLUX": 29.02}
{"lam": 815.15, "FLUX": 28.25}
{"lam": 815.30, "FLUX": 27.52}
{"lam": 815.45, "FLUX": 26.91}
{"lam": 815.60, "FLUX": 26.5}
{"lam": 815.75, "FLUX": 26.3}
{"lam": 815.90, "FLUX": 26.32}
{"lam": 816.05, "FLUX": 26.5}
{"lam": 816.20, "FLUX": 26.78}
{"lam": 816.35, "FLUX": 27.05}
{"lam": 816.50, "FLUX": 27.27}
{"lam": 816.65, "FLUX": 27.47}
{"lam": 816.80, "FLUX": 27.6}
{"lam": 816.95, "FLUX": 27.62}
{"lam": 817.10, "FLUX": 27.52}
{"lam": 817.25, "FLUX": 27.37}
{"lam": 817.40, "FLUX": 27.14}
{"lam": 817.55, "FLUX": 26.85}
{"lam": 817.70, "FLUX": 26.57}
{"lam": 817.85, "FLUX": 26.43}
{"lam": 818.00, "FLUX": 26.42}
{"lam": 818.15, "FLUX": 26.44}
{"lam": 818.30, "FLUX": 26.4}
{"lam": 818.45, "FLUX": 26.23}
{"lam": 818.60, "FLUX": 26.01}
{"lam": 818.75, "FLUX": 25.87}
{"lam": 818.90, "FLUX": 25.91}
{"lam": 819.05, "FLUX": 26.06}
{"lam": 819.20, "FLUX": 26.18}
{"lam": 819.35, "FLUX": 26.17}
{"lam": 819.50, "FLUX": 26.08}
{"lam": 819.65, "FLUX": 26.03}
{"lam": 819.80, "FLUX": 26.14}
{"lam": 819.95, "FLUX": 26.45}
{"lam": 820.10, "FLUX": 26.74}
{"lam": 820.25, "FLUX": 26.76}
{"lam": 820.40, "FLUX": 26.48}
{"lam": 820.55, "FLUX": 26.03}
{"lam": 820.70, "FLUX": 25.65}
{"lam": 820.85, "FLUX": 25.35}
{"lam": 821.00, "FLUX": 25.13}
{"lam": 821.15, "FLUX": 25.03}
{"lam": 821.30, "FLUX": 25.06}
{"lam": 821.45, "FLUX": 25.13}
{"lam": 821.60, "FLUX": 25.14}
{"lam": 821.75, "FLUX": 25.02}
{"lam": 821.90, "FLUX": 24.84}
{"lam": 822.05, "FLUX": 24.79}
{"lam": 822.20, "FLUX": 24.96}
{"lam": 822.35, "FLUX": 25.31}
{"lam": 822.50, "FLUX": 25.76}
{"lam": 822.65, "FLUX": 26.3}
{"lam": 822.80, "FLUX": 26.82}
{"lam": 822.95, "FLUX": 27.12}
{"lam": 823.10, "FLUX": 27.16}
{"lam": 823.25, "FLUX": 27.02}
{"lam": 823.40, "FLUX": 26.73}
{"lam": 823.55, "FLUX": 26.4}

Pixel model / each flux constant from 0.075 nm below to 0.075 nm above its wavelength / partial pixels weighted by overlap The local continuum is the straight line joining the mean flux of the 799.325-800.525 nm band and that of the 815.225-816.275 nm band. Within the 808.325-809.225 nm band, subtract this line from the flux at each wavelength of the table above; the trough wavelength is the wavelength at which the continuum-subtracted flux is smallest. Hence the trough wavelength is 809.15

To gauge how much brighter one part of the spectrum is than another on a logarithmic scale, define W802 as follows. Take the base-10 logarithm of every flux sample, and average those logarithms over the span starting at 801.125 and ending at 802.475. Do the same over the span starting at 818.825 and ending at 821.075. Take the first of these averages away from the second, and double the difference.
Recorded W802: -0.034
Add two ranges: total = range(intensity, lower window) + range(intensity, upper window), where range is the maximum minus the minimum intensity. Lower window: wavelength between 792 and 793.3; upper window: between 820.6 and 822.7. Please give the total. 3.0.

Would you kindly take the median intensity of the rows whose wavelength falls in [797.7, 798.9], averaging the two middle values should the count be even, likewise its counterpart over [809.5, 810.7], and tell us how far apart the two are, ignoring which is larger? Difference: 1.0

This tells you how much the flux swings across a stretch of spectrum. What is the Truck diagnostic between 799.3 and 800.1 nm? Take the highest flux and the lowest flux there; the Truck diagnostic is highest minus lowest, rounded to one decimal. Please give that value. 1.4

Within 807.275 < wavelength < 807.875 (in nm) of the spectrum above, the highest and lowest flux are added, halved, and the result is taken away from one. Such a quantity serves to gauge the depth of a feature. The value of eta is -25.2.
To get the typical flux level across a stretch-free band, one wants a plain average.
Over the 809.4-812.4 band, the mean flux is 25.3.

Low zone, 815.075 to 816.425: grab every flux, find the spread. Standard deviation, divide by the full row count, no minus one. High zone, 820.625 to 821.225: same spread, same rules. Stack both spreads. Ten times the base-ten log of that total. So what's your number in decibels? -0.8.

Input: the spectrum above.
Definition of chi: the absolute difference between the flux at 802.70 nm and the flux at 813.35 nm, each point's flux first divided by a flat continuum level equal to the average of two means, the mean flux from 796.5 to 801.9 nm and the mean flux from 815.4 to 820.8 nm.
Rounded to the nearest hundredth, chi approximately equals 0.00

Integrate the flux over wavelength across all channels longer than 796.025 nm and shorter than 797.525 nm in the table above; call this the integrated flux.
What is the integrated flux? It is 40.3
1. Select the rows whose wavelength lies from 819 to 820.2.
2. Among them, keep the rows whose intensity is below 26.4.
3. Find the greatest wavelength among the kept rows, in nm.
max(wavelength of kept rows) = 819.80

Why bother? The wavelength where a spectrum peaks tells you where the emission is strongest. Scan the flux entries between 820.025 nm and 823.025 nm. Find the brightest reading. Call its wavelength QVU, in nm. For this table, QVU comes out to 822.95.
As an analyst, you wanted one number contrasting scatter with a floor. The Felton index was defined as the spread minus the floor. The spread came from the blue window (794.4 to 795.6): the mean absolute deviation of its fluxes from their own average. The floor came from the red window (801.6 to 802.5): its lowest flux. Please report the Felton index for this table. -25.7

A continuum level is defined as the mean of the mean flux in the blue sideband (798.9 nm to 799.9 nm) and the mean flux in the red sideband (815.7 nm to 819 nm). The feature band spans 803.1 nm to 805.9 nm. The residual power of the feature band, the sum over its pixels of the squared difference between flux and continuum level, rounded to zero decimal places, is 10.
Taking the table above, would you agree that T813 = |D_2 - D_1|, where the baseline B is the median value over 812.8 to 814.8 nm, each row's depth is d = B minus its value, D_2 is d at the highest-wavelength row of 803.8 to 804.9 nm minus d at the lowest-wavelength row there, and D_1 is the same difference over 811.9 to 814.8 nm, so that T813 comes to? 4.6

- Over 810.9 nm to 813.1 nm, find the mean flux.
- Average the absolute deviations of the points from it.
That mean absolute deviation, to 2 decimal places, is 1.04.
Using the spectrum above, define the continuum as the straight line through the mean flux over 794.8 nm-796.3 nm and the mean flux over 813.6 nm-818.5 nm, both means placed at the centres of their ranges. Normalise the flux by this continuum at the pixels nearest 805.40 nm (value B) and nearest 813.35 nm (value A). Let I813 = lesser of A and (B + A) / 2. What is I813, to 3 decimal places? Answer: 1.004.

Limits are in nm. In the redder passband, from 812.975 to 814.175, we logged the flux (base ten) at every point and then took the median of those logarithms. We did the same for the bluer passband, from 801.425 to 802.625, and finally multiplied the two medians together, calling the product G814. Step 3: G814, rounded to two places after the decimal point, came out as 2.05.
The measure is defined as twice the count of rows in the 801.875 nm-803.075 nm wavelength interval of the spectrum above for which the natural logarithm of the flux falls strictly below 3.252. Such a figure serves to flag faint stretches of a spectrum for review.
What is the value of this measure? 0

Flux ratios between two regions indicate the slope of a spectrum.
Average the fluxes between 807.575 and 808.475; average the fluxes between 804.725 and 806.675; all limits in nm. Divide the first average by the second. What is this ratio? 1.00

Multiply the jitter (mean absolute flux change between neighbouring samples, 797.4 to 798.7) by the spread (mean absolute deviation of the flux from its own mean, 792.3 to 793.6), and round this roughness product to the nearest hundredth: 0.21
